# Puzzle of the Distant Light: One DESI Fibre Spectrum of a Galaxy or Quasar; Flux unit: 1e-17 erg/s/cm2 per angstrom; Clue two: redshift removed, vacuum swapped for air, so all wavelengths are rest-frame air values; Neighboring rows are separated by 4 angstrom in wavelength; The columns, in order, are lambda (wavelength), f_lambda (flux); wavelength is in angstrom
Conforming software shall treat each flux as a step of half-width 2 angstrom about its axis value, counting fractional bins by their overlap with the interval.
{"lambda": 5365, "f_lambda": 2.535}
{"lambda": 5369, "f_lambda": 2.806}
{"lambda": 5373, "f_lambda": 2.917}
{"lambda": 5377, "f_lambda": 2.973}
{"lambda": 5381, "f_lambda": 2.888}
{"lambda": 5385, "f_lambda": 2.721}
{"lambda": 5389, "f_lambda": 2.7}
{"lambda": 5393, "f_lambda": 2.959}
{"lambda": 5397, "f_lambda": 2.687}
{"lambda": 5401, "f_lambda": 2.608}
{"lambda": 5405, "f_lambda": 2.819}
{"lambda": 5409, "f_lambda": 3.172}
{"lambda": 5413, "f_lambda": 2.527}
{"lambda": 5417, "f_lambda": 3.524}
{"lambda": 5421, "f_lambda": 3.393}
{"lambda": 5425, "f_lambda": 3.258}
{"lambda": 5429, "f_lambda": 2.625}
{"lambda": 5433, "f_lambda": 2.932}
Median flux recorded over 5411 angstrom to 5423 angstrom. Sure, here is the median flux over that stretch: 3.39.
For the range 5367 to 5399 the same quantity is 2.85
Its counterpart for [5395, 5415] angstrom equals 2.69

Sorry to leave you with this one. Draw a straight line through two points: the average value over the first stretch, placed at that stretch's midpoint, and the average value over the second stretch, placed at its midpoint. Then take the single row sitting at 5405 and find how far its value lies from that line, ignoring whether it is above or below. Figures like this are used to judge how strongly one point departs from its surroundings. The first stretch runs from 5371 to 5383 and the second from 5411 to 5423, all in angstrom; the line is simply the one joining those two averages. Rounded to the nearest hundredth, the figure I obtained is 0.26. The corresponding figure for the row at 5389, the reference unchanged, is 0.29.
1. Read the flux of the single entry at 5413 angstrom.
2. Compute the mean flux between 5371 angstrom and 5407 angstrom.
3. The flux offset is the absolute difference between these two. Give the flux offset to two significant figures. 0.28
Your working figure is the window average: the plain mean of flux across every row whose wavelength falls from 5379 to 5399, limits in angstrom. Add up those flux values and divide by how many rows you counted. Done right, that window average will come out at 2.79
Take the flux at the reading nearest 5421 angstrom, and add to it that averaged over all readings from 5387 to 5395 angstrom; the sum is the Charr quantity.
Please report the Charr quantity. 6.22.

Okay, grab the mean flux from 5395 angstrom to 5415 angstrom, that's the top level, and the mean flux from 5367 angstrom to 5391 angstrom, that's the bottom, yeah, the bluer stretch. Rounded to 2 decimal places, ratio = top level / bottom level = 0.97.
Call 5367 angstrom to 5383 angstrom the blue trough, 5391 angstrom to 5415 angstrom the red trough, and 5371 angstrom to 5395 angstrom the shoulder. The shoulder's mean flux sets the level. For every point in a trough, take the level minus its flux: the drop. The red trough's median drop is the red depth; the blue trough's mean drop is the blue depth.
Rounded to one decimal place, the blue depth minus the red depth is -0.1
